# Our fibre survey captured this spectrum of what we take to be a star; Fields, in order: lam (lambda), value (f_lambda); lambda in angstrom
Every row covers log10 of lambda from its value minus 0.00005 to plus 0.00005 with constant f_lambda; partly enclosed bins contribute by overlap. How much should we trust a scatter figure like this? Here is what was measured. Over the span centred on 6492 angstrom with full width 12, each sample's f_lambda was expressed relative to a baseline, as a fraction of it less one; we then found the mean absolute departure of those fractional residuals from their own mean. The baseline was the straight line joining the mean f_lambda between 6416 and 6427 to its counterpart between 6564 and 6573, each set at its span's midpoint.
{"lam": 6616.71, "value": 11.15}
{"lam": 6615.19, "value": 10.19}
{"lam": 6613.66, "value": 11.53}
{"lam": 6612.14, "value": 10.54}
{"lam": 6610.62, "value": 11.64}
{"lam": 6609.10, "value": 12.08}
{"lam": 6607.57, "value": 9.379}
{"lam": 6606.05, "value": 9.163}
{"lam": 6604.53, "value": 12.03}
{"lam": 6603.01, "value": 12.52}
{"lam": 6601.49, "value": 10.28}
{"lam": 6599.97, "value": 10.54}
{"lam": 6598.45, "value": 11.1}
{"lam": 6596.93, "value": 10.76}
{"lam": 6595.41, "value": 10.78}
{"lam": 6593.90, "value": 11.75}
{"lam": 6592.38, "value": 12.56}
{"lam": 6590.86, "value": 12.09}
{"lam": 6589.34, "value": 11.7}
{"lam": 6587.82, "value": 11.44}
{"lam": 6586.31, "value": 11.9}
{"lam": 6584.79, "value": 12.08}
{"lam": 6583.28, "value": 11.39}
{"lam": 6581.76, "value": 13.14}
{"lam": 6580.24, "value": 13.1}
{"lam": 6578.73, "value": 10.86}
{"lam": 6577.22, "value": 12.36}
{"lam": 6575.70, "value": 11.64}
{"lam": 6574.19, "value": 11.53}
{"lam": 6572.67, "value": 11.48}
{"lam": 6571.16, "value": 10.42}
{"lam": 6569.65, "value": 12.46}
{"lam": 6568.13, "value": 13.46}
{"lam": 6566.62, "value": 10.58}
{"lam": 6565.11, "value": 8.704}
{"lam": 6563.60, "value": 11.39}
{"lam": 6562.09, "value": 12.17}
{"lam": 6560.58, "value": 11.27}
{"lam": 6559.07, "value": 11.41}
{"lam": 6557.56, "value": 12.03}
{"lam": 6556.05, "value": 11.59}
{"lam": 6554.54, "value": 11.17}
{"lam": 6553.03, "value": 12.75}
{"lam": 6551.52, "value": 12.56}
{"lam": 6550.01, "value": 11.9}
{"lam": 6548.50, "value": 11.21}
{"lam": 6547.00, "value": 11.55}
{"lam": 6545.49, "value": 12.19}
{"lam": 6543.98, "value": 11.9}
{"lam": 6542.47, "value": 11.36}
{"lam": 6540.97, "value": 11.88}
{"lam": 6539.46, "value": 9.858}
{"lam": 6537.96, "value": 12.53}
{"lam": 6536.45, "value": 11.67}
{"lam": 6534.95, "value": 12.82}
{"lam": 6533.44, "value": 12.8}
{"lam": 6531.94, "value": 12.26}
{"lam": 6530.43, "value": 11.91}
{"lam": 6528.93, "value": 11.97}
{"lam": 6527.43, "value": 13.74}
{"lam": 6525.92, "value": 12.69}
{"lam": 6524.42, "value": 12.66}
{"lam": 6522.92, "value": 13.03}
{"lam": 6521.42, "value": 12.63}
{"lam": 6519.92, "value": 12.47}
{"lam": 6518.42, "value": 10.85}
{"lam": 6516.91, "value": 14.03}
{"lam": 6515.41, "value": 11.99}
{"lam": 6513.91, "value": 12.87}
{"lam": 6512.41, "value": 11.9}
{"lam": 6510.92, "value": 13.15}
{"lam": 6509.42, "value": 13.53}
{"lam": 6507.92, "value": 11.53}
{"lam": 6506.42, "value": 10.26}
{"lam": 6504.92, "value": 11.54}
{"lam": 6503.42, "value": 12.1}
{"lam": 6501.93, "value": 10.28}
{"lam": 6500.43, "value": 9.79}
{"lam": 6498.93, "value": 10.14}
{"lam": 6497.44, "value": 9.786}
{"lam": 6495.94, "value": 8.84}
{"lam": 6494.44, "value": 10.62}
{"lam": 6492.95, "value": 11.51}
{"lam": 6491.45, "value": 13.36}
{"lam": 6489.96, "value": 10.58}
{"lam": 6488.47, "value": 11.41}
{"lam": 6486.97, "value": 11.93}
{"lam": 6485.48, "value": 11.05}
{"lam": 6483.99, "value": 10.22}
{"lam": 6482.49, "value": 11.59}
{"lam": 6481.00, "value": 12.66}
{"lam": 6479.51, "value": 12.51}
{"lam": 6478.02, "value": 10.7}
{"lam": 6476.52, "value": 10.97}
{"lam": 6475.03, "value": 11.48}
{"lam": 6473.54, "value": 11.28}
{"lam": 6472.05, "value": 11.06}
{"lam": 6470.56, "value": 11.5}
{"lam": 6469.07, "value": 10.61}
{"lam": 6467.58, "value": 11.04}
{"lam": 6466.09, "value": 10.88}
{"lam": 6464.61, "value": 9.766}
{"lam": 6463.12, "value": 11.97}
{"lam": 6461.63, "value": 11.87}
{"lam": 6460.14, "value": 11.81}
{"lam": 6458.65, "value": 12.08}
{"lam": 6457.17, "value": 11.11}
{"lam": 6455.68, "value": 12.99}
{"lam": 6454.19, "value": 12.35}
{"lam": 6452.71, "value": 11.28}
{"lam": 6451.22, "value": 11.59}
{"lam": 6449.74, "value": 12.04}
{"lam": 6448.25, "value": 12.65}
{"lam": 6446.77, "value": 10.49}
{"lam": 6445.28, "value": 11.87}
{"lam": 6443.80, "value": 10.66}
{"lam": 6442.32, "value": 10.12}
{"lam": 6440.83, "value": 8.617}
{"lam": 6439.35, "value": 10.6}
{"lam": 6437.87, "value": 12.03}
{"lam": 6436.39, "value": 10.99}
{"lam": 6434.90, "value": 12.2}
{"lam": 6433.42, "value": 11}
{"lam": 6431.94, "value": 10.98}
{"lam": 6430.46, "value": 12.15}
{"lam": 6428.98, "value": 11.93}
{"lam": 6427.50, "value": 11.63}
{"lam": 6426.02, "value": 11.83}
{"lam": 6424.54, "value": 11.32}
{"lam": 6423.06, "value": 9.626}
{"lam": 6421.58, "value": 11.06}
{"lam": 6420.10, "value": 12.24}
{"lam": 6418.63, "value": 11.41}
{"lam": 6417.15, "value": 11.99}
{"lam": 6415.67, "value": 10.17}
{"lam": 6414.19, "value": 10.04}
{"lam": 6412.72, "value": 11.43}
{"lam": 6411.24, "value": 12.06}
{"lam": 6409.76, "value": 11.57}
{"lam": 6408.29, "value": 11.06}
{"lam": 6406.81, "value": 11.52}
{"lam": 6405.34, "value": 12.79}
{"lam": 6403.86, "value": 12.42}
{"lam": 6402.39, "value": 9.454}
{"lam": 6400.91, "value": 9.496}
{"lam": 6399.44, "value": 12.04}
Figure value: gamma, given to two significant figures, 0.093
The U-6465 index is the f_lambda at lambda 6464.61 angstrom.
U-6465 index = 9.766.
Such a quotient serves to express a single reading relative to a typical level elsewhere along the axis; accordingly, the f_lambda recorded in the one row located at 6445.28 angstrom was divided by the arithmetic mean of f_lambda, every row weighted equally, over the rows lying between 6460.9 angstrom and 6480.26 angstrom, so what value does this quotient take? 1.06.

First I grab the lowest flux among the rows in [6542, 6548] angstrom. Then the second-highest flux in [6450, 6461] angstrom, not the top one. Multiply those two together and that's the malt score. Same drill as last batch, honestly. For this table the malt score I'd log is 140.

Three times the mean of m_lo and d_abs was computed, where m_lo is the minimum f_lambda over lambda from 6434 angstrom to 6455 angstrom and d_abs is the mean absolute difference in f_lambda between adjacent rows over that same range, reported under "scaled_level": 14.6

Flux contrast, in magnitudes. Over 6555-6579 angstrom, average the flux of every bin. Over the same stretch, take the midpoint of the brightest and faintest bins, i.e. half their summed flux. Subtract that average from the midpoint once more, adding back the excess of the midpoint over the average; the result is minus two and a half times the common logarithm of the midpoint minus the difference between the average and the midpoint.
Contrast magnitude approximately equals -2.57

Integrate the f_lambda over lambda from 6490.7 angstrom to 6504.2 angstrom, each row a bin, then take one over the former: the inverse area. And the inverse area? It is 0.0069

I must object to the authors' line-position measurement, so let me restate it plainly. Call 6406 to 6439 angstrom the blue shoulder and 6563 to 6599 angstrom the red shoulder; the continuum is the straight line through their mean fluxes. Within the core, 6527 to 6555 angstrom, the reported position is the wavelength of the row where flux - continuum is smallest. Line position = 6539.46 angstrom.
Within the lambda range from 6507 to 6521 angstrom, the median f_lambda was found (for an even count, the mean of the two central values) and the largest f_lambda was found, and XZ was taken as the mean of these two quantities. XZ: 13.25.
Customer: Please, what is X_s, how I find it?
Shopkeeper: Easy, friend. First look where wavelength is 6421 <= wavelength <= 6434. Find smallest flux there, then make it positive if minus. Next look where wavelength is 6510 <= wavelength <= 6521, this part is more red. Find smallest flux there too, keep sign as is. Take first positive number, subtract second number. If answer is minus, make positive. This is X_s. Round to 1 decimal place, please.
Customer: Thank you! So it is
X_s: 1.2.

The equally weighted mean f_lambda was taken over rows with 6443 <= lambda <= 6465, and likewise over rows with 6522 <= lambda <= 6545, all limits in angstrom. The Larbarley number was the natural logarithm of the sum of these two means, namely 3.17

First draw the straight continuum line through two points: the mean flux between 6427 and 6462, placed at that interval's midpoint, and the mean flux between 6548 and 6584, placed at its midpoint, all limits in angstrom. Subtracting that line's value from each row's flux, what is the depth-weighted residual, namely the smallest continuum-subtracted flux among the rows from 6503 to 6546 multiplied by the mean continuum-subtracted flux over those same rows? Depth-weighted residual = -1.1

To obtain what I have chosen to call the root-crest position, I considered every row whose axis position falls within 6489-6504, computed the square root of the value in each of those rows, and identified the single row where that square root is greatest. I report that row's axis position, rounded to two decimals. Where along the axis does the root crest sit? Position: 6491.45 angstrom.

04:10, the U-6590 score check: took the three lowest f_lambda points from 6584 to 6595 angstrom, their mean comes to 11.6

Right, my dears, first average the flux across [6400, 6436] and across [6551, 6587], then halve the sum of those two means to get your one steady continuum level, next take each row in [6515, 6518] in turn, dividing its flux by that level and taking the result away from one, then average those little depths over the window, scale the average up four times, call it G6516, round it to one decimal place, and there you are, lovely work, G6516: -0.5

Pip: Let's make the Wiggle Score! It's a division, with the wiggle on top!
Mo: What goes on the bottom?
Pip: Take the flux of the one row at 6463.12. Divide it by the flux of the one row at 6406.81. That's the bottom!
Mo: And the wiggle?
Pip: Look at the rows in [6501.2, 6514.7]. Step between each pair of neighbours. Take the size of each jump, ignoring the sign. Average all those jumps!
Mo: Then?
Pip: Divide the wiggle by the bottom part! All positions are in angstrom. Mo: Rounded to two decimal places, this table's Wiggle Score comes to 1.15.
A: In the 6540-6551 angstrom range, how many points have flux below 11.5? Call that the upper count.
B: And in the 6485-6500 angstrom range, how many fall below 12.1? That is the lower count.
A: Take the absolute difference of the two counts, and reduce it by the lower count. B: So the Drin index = -2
